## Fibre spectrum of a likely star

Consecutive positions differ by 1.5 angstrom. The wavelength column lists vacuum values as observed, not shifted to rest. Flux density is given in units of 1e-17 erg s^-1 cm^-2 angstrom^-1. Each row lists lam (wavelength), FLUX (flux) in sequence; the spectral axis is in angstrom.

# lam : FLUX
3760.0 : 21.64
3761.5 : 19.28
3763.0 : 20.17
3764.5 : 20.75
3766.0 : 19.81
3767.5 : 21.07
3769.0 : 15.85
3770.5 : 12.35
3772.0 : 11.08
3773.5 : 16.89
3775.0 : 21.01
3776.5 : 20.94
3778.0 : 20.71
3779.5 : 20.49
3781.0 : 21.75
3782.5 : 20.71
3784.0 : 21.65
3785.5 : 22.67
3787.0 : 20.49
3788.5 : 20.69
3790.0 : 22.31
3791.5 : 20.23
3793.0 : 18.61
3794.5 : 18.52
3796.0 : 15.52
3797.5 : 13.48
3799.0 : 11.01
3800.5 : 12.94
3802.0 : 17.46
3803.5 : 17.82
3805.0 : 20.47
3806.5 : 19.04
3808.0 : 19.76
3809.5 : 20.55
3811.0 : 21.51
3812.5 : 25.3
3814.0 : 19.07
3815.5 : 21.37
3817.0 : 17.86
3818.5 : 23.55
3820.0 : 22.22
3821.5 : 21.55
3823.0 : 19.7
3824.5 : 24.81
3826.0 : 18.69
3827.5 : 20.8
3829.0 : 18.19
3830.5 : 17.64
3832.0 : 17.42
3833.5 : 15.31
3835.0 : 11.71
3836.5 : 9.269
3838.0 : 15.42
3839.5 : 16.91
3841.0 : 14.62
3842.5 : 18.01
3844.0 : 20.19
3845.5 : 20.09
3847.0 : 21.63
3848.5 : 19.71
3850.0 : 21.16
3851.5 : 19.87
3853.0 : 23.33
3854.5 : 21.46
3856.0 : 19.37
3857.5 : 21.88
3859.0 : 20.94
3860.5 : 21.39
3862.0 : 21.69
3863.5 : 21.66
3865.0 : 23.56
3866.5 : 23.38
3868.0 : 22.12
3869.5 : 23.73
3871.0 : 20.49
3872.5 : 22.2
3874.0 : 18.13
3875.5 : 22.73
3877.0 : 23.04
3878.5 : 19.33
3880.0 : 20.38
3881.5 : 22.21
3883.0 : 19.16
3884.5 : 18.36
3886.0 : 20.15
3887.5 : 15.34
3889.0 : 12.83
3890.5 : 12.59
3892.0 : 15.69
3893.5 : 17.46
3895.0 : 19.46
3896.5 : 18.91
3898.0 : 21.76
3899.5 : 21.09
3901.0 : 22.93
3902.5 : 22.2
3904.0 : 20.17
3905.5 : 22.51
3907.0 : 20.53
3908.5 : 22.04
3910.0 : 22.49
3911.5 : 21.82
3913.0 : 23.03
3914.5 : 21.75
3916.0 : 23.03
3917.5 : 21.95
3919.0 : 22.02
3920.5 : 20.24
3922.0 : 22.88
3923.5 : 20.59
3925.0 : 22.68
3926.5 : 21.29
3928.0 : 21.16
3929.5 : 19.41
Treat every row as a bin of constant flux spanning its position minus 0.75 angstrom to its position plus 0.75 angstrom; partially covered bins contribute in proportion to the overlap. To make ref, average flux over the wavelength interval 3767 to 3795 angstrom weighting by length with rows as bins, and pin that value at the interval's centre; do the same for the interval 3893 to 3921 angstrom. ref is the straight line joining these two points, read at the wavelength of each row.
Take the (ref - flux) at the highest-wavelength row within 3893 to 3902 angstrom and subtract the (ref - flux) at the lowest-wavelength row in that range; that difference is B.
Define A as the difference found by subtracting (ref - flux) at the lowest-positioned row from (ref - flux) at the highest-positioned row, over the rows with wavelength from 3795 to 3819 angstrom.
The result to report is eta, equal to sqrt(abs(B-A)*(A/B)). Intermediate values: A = -8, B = -5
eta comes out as 1.8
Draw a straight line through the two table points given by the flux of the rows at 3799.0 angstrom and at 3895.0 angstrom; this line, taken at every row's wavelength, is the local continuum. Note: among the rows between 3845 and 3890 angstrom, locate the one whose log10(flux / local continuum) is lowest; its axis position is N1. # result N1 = 3889.0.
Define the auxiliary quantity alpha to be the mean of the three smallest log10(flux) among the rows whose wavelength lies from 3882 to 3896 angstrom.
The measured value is 1.13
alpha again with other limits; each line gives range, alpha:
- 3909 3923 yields 1.33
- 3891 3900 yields 1.24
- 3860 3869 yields 1.33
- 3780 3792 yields 1.31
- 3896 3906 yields 1.30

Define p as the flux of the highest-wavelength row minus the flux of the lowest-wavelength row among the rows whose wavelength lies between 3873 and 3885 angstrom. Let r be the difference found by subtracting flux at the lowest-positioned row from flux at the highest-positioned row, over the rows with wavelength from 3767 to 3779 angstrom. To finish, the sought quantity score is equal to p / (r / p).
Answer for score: -0.1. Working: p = 0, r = 0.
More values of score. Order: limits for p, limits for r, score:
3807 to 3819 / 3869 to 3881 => -4.3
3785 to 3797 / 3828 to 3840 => -39.9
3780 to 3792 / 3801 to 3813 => 0.3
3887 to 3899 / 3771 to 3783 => 4.3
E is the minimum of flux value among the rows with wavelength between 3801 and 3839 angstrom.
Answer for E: 9.269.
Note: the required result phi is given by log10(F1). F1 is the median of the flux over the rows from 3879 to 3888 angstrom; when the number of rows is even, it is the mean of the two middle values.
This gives 1.29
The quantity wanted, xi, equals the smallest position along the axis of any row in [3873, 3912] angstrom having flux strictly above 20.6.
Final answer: 3875.5 angstrom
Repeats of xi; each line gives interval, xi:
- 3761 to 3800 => 3764.5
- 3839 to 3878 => 3847.0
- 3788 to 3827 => 3788.5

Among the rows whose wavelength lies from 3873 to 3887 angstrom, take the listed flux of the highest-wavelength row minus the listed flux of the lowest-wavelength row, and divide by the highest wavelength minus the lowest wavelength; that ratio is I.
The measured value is 0.2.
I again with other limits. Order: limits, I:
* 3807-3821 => 0.2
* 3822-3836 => -0.7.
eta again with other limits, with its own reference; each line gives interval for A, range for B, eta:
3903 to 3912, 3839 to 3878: 1.1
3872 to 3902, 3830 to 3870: 0.5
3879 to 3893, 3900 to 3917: 12.8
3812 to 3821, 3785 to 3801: 1.5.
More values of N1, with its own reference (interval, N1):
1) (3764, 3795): 3772.0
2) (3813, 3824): 3817.0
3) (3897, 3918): 3904.0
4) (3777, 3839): 3836.5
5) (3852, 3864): 3856.0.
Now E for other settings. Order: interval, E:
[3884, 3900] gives 12.59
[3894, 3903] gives 18.91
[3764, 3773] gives 11.08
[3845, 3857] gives 19.37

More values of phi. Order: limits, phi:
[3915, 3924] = 1.34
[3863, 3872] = 1.36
